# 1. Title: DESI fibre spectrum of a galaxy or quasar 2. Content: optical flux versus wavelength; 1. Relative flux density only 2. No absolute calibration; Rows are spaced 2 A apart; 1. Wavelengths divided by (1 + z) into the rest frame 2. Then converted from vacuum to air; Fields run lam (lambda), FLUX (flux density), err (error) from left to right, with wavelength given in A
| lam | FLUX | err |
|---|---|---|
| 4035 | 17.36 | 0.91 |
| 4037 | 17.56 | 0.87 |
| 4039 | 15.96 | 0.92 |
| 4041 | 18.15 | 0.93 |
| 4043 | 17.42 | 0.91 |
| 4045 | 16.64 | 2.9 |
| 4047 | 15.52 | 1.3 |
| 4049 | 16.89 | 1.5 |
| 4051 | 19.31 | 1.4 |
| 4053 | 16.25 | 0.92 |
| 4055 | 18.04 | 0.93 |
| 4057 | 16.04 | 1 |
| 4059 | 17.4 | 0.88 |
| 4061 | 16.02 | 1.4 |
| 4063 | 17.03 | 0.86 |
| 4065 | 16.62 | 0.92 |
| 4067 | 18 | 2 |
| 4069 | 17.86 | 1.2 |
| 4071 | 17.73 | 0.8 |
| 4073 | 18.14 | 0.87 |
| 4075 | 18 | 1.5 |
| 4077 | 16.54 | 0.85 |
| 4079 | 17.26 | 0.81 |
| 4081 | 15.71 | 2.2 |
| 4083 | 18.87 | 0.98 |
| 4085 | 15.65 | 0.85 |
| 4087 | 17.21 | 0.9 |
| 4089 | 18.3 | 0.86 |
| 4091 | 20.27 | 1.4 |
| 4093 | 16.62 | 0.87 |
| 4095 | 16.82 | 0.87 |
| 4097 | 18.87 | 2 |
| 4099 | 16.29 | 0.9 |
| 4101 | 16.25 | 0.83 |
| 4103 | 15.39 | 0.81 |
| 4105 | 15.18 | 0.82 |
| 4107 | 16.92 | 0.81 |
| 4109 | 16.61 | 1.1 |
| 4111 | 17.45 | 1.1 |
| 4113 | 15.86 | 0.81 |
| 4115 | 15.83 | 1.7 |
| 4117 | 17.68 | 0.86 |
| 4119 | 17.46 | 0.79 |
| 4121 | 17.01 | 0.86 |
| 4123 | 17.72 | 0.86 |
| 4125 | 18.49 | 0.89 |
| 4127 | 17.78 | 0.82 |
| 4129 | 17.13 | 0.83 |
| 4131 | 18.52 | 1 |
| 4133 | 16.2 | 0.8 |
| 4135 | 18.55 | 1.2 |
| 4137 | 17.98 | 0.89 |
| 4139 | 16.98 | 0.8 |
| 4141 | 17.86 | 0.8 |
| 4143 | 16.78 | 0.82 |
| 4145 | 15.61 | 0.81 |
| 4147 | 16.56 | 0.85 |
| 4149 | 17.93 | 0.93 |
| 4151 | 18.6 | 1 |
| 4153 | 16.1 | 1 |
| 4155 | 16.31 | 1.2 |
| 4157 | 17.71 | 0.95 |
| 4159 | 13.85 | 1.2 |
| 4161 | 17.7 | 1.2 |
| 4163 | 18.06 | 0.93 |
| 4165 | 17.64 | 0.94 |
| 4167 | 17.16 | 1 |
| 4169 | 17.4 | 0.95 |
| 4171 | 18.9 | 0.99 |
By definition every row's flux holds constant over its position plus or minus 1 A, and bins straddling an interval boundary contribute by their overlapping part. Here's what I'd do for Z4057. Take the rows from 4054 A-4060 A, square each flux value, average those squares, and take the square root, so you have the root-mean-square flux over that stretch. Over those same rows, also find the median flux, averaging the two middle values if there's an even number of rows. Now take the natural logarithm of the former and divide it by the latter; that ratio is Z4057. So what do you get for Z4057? 0.163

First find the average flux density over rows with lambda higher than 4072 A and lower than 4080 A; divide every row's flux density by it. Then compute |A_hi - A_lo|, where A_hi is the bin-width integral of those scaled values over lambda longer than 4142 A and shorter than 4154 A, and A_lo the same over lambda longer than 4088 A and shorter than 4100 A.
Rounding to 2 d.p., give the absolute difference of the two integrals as 0.64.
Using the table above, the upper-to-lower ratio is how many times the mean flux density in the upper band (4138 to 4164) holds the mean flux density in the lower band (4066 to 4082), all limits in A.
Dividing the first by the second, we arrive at 0.97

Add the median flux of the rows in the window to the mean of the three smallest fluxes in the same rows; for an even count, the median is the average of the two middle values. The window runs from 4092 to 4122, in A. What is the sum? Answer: 32.1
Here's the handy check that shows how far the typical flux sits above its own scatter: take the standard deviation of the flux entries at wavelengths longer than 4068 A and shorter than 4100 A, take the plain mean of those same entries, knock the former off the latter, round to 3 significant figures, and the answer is 16.3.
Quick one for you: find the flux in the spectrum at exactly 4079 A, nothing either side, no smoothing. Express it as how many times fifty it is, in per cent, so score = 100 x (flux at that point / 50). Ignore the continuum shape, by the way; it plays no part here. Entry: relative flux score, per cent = 34.5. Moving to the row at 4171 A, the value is 37.8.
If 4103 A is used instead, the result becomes 30.8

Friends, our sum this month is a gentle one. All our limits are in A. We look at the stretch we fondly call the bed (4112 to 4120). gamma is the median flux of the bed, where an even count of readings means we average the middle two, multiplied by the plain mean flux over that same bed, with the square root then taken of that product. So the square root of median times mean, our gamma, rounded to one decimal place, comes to 16.7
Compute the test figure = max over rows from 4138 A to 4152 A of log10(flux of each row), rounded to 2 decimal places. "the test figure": 1.27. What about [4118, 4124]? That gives 1.25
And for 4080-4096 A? 1.31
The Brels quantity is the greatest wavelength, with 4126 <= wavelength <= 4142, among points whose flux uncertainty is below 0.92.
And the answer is 4141 A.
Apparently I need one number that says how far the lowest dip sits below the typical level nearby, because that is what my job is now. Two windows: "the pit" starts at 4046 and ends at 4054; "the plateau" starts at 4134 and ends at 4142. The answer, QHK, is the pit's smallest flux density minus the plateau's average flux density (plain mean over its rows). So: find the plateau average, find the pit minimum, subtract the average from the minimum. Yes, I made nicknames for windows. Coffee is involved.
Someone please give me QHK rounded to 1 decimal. -2.3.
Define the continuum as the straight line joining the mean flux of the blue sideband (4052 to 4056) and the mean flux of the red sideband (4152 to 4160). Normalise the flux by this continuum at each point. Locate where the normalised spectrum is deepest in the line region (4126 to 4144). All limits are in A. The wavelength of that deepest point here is 4133 A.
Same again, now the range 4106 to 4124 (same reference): 4115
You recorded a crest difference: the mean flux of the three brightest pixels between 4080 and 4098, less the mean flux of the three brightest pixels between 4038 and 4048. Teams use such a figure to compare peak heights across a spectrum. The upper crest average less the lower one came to 1.9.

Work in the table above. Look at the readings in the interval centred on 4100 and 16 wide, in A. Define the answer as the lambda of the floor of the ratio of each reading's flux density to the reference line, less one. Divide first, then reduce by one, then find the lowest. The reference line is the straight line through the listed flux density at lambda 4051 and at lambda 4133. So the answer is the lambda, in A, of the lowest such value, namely 4105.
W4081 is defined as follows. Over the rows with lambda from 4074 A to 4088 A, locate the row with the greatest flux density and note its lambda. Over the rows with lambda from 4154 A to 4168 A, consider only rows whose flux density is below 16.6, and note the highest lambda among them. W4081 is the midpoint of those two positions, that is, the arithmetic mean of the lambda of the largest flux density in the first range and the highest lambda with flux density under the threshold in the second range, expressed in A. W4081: 4121 A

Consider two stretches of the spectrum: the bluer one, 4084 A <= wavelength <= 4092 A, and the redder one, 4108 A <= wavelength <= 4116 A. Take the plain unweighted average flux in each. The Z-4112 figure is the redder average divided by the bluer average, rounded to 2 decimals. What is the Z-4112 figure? 0.92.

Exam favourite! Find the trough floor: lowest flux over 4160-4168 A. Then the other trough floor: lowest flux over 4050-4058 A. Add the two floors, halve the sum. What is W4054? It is 16.60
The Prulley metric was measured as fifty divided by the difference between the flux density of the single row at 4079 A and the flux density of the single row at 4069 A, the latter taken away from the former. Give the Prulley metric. -83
